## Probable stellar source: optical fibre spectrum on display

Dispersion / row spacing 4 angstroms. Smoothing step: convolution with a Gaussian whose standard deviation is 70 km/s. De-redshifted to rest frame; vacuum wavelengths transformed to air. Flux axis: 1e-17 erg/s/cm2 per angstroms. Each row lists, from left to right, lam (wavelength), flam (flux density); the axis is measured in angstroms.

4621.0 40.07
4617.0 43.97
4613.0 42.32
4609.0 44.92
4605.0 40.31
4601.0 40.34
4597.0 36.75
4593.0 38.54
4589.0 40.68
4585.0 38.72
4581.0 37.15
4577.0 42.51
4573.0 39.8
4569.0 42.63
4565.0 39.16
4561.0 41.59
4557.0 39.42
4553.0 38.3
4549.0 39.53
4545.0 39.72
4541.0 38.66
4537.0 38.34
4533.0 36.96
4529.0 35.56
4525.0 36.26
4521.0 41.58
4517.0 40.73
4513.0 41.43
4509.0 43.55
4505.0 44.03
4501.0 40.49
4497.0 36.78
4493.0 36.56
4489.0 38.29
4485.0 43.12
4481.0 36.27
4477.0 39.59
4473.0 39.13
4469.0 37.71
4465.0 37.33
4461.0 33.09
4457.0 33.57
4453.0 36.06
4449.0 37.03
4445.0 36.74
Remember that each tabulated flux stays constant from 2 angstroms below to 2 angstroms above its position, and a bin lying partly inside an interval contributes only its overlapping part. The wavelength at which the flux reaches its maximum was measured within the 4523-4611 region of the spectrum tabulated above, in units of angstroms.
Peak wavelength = 4609.0 angstroms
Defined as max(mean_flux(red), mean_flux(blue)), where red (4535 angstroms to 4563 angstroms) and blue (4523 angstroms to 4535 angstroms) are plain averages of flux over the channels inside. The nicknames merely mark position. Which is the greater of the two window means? 39.4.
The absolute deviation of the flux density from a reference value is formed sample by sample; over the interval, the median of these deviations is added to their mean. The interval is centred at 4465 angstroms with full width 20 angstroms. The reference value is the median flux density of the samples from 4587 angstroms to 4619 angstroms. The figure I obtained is 7.5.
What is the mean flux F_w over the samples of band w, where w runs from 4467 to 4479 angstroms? 39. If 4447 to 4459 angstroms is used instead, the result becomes 36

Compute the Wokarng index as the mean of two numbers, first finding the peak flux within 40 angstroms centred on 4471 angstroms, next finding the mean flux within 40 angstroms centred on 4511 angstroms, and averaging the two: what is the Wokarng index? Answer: 41.4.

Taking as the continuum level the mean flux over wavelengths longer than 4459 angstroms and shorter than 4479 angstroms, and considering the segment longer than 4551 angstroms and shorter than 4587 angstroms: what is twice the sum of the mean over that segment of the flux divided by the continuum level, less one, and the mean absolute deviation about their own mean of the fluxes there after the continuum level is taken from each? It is 3.2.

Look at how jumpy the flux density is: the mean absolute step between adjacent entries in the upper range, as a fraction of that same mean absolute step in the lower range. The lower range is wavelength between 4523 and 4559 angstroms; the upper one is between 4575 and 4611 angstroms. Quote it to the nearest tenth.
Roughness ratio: 2.8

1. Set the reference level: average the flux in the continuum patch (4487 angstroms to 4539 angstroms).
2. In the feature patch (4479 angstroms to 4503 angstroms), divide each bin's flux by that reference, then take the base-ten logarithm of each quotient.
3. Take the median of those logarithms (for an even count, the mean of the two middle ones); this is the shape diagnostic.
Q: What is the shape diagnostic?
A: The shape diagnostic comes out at -0.020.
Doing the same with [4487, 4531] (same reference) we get 0.013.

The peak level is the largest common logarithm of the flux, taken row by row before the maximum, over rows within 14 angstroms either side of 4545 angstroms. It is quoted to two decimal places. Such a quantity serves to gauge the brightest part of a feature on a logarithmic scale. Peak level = 1.60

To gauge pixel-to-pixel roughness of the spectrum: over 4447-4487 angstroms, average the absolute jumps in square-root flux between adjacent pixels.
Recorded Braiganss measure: 0.19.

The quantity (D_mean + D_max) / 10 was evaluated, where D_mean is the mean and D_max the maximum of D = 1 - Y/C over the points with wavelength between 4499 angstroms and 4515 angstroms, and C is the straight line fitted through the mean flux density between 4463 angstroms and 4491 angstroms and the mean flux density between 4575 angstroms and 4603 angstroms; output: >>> -0.013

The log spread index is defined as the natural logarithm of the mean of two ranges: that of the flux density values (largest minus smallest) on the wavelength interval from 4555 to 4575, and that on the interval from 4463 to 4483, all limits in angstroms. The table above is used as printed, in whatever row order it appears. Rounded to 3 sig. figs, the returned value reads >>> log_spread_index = 1.22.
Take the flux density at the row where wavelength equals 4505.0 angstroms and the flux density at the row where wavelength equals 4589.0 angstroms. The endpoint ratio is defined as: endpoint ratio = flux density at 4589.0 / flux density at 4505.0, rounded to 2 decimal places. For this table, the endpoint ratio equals 0.92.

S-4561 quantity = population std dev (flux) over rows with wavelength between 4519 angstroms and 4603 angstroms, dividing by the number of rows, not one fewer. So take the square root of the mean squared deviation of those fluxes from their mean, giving 1.93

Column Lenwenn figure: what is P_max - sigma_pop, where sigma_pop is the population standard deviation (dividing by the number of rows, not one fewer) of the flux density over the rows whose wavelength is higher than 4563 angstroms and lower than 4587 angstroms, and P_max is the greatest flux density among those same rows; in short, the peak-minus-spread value 40.6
